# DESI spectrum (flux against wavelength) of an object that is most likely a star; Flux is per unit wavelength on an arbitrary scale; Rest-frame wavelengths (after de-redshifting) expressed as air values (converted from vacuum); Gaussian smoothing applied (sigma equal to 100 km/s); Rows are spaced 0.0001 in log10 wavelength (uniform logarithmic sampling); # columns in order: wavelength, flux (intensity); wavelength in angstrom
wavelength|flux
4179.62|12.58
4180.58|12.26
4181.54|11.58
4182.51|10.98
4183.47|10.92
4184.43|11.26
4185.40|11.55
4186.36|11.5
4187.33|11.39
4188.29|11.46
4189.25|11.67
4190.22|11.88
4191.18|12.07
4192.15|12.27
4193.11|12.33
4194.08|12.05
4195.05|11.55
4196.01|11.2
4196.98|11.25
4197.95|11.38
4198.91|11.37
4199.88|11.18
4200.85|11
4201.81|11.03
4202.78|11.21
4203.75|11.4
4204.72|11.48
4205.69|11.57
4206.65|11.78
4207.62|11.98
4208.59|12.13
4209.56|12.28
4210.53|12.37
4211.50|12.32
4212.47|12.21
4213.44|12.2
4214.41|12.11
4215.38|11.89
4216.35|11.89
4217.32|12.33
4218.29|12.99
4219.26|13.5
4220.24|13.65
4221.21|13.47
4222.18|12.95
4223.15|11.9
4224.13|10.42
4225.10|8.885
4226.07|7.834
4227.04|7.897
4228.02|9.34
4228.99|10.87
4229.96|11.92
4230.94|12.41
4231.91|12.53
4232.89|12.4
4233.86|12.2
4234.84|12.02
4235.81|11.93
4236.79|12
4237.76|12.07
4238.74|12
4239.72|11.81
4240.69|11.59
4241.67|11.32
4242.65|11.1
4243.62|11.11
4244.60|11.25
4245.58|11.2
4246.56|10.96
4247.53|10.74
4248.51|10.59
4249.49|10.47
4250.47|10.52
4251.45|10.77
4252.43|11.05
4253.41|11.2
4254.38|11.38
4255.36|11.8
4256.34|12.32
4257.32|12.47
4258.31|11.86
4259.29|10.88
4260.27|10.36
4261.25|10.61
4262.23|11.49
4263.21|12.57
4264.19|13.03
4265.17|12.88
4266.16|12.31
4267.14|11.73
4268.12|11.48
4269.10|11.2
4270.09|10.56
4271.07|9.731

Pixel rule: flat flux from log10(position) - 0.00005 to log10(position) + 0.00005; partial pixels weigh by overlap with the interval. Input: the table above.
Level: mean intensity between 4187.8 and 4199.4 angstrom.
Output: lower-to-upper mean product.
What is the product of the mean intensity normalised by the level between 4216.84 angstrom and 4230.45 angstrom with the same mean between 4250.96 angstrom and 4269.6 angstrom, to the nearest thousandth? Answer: 0.959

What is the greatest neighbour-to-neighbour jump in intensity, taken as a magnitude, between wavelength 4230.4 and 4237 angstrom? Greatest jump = 0.20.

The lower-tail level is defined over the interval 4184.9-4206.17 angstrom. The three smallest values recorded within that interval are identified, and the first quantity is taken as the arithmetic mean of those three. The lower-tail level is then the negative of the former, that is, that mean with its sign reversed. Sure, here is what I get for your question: -11.1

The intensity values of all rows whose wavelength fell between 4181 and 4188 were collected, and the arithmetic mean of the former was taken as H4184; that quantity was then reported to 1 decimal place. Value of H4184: 11.3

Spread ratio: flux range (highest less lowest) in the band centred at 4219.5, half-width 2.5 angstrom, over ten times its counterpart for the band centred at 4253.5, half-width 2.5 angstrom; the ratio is 0.13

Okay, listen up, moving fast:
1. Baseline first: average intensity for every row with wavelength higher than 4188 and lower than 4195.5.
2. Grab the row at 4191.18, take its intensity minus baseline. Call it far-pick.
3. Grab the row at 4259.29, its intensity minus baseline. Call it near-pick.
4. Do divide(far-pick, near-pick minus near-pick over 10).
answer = -0.2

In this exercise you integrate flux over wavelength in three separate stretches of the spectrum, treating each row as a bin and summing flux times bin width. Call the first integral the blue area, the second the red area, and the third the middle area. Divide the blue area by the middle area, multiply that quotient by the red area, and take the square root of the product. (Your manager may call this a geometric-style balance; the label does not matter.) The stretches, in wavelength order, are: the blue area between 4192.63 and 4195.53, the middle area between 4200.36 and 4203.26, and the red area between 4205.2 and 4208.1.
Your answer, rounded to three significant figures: 6.08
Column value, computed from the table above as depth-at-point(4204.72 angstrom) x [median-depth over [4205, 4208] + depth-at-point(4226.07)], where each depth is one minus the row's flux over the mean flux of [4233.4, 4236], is 0.018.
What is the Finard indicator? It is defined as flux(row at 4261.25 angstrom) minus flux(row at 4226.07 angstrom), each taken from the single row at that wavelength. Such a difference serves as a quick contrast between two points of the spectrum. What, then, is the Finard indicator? 2.8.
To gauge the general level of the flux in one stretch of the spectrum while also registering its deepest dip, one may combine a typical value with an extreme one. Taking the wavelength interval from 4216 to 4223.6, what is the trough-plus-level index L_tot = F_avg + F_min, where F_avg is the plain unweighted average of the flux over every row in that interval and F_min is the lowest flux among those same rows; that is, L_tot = 24.7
